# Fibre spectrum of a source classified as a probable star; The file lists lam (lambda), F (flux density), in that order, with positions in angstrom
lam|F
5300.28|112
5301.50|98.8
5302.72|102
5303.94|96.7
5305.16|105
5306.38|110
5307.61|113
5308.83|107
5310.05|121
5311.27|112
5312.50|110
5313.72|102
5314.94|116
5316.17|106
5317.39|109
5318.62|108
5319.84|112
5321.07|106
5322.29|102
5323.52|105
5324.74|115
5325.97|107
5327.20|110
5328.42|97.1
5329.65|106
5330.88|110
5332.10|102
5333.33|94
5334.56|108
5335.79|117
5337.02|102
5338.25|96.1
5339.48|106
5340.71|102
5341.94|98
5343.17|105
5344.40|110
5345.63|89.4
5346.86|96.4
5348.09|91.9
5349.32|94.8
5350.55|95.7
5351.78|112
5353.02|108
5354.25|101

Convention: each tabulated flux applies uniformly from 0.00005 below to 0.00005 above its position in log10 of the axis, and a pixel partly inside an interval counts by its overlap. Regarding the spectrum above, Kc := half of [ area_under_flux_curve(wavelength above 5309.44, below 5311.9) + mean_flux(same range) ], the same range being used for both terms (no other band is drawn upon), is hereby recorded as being 201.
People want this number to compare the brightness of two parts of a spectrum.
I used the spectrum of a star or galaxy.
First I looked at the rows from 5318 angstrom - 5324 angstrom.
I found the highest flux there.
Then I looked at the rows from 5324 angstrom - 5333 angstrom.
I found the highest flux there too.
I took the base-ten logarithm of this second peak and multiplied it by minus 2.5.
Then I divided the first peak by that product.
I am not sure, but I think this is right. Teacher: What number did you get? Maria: -21.7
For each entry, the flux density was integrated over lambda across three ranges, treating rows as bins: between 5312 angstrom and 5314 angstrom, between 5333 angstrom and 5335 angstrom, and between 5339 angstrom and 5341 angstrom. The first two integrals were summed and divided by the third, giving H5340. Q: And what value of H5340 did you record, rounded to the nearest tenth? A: 2.0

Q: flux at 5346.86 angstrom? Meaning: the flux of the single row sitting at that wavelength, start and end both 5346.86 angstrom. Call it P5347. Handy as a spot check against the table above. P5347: 96.4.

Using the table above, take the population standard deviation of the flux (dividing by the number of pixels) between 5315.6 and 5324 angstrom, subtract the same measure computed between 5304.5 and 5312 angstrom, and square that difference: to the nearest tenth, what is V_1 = 4.7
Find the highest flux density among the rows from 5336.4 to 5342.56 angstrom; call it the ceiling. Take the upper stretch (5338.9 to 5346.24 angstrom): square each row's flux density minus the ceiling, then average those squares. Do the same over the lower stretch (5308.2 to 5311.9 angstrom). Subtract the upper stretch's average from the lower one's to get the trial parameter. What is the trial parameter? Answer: 25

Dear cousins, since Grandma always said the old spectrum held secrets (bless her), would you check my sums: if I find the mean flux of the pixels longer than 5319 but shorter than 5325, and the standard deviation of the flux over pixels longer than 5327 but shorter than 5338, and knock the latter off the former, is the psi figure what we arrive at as 101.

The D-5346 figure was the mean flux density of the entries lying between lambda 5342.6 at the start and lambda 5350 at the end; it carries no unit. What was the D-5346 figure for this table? 98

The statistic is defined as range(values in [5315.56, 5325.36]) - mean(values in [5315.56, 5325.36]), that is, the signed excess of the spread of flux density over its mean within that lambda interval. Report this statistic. -94.9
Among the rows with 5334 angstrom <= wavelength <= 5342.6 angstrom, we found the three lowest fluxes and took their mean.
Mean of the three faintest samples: 99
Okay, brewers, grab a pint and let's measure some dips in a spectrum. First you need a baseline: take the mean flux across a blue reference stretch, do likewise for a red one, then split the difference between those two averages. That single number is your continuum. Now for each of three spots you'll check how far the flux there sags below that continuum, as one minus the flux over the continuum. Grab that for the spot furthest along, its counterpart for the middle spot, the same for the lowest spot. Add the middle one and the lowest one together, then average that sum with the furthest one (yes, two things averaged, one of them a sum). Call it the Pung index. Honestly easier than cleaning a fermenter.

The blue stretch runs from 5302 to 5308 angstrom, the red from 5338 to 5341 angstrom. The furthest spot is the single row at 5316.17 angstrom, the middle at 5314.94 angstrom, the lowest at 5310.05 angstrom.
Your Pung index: -0.159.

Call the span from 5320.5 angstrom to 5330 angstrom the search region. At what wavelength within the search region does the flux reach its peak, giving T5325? 5324.74 angstrom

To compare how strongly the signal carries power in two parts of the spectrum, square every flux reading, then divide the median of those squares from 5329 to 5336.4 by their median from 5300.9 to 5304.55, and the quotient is 1.17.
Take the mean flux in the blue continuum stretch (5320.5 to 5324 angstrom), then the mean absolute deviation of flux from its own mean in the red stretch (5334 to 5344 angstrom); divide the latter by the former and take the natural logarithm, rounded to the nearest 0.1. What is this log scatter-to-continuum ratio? -3.1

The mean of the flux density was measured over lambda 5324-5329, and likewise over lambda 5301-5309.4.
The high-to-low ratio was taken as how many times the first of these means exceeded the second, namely 1.03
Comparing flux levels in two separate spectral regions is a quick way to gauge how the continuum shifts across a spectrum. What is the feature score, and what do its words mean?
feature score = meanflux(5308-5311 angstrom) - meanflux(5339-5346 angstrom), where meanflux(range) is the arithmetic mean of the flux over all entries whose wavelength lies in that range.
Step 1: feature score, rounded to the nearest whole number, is 12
